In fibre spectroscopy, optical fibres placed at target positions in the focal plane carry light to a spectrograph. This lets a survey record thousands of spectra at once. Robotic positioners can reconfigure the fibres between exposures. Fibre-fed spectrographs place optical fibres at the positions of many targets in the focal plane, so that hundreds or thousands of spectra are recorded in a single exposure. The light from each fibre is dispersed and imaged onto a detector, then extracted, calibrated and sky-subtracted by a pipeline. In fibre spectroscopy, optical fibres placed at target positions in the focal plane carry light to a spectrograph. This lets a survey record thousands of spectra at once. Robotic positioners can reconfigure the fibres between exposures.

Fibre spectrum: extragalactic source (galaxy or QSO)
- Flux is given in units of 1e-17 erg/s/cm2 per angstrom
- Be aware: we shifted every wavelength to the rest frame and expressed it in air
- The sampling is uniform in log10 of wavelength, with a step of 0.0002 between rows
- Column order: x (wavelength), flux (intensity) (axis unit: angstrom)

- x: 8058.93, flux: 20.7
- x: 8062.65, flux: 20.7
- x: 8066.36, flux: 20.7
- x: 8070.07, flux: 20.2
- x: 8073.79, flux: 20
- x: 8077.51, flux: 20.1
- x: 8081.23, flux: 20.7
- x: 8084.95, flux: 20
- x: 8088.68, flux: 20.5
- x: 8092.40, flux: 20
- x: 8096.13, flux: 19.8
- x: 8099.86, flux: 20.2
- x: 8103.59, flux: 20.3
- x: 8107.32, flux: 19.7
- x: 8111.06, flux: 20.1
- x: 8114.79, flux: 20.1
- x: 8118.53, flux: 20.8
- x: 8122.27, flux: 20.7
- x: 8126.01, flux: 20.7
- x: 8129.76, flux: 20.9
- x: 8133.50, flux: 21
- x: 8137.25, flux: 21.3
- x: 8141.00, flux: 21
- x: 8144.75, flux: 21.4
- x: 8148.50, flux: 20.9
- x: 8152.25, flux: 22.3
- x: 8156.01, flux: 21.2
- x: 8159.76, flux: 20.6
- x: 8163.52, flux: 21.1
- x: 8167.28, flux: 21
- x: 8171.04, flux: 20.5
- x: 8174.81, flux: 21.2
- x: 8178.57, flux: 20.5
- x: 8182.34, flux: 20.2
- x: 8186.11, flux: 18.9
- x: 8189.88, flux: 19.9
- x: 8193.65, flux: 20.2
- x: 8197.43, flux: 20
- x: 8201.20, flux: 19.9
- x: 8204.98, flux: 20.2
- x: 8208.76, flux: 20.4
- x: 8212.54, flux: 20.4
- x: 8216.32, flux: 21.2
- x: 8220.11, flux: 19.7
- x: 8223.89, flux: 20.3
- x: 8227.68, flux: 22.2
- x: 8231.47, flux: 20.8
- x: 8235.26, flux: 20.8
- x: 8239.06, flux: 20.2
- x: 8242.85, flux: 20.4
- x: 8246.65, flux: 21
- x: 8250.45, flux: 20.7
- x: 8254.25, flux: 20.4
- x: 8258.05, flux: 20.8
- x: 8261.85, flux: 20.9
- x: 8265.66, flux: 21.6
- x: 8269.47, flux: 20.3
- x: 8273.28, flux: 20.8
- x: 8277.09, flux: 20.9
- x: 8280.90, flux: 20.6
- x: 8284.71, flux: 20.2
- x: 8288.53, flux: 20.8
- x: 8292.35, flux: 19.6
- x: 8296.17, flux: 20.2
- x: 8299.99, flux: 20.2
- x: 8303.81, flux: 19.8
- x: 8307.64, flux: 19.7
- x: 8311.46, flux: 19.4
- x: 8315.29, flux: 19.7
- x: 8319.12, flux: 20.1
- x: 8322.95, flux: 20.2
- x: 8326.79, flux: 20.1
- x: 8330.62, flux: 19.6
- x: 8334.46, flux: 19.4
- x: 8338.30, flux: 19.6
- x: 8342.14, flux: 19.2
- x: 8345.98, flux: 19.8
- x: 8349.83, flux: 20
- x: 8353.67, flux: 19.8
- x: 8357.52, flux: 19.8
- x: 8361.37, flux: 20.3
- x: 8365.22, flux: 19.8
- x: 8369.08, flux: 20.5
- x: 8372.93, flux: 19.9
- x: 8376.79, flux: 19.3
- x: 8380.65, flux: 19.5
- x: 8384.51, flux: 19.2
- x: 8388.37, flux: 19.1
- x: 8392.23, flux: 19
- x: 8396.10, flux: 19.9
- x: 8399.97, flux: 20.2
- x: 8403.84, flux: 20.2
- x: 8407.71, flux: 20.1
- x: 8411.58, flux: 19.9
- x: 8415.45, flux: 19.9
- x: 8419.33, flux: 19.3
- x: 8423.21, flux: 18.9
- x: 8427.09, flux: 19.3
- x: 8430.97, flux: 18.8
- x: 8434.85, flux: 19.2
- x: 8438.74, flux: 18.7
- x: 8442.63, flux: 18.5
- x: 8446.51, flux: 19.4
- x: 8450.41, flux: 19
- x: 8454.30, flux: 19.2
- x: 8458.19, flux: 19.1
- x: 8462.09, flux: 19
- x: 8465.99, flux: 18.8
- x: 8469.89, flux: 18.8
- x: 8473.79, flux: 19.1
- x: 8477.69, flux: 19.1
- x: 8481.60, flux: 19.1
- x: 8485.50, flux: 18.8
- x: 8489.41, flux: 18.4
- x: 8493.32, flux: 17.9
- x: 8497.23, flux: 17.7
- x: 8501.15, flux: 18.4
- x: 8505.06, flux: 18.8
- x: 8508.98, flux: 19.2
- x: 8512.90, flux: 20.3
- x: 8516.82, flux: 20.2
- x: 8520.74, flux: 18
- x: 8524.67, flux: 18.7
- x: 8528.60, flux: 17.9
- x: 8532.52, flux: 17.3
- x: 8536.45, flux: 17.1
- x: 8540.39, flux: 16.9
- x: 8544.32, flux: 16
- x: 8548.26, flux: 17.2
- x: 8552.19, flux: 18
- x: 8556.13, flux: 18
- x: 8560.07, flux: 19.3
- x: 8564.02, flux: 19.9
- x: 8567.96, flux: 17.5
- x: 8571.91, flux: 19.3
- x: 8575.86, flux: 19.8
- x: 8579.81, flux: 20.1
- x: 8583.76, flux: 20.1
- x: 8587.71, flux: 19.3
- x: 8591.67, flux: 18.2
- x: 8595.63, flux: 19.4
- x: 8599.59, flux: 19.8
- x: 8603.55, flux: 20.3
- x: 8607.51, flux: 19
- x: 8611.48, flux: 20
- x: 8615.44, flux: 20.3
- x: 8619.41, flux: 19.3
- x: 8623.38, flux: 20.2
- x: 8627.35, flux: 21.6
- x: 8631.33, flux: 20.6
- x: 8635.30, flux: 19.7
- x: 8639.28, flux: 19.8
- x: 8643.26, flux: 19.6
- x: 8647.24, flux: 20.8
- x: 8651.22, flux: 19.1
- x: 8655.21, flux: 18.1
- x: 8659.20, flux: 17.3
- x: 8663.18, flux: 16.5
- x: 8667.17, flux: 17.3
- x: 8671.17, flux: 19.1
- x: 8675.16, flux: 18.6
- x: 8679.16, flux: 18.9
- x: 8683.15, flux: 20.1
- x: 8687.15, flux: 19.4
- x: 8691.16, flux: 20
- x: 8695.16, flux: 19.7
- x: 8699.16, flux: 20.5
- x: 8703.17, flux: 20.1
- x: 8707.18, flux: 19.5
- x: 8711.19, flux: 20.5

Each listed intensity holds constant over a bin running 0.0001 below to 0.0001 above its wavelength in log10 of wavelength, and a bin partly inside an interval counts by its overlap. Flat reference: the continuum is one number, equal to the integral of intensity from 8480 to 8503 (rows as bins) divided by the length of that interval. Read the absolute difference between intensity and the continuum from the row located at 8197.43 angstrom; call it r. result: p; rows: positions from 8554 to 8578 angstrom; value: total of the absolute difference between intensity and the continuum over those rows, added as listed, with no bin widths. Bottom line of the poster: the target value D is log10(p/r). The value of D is 0.57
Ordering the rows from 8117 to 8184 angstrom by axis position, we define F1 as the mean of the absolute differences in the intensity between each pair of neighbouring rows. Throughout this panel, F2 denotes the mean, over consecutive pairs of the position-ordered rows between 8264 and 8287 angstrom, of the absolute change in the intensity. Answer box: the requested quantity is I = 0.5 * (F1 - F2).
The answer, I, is -0.03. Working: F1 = 0.46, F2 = 0.5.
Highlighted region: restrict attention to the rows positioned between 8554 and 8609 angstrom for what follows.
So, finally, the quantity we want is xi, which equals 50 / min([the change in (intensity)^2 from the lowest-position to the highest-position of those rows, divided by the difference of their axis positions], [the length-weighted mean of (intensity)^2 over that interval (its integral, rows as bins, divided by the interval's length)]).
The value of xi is 69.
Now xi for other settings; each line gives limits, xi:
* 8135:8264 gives -369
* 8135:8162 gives -38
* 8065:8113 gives -91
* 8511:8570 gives -26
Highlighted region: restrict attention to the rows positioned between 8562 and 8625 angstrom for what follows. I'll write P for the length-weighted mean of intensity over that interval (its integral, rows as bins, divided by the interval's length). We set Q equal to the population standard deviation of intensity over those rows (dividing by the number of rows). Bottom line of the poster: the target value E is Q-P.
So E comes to -18.8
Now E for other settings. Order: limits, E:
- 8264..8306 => -19.9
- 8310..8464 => -19.1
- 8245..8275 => -20.4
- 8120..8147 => -20.7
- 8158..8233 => -19.8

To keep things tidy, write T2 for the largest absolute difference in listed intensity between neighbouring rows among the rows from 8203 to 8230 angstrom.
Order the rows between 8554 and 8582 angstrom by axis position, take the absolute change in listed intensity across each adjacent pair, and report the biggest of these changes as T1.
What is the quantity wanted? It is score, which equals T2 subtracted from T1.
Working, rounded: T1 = 2.40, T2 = 1.90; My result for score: 0.5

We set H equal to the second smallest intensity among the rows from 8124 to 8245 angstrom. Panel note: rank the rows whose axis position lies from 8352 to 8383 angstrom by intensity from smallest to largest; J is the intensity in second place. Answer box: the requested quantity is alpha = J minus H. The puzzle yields -0.2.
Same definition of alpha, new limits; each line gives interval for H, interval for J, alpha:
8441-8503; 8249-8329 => 1.7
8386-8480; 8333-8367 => 0.7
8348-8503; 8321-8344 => 1.5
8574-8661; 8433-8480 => 0.6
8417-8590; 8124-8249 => 2.8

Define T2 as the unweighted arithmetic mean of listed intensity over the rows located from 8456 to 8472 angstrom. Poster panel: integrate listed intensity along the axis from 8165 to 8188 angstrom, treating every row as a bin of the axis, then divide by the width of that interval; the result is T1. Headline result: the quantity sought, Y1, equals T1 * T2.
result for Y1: 386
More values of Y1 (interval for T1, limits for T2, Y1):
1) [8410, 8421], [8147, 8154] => 426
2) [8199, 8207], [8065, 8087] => 407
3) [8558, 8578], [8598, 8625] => 380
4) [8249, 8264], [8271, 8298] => 424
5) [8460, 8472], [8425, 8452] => 358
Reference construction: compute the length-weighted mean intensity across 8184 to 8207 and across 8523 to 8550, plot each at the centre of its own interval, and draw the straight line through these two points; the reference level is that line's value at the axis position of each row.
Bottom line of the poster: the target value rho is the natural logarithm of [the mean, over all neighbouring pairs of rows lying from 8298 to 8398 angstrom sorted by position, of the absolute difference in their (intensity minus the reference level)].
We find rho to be -1.1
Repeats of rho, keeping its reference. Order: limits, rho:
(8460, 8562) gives -0.6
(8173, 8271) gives -0.5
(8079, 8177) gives -0.8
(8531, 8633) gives -0.2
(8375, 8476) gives -1.2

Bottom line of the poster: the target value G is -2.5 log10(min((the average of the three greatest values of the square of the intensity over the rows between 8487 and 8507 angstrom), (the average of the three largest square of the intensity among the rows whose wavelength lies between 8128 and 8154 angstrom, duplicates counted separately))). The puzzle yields -6.34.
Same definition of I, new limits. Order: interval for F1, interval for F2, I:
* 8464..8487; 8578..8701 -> -0.35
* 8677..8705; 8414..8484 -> 0.18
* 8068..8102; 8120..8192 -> -0.08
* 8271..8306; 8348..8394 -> 0.05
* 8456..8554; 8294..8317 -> 0.15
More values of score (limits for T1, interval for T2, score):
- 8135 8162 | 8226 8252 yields 0.0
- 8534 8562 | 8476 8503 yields 0.6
